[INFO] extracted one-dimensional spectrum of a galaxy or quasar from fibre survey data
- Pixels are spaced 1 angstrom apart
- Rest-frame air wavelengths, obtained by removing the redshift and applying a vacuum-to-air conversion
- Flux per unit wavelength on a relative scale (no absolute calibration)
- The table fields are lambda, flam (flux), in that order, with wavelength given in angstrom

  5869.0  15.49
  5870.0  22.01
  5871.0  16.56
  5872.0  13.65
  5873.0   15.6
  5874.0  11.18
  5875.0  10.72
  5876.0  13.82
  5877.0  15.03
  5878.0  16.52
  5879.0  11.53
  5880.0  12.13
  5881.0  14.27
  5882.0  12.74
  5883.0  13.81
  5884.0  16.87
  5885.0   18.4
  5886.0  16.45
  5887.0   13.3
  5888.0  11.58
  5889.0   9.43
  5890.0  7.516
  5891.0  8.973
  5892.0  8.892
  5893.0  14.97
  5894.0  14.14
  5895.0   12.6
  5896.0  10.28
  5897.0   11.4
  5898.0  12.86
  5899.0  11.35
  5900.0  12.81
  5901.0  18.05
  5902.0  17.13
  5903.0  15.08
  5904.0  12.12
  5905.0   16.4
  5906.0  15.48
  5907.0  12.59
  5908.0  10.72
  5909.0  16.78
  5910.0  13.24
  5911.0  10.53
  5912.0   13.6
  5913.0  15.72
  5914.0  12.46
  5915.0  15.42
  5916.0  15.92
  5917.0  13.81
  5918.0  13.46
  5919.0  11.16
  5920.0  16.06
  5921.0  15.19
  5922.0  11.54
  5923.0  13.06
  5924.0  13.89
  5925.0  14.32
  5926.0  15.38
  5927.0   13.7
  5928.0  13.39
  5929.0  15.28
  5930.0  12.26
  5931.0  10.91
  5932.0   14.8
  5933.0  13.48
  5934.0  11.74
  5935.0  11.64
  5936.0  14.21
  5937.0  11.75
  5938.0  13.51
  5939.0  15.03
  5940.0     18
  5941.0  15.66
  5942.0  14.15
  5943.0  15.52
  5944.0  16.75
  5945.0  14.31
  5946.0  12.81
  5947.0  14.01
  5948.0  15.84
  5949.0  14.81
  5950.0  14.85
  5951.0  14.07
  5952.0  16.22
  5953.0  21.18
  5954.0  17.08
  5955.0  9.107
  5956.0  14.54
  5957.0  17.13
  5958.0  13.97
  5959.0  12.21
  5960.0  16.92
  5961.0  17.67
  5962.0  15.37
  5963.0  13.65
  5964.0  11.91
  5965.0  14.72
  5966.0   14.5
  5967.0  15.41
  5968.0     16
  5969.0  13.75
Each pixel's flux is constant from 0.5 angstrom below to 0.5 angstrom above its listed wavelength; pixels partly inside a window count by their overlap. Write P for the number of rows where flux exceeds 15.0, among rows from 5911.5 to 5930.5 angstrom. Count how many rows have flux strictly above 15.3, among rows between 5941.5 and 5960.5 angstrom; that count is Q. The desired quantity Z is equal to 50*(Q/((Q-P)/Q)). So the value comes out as 3200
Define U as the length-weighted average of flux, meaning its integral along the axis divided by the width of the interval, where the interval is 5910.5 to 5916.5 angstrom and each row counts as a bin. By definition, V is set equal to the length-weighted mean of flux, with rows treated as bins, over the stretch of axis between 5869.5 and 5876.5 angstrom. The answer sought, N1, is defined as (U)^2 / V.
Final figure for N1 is 13.1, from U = 13.9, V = 14.8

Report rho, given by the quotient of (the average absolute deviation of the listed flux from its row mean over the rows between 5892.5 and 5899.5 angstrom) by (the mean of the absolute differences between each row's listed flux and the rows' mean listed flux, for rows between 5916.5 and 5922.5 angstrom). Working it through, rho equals 0.87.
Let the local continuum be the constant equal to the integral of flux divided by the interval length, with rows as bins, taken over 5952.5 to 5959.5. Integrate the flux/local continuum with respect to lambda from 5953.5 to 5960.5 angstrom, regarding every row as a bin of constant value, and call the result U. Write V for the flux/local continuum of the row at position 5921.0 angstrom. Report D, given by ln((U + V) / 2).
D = 1.35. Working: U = 6.7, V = 1.01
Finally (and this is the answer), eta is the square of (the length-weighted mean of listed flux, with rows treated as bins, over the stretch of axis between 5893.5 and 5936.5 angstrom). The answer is 186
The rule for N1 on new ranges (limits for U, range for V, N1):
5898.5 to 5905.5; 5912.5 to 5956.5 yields 15.2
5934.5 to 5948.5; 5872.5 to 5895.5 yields 16.1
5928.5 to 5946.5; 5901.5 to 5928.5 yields 14.0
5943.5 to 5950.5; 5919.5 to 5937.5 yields 16.2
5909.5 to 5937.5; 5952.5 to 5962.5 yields 11.7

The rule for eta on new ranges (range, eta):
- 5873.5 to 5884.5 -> 183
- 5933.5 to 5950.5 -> 207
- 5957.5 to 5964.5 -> 211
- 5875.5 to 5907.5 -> 179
